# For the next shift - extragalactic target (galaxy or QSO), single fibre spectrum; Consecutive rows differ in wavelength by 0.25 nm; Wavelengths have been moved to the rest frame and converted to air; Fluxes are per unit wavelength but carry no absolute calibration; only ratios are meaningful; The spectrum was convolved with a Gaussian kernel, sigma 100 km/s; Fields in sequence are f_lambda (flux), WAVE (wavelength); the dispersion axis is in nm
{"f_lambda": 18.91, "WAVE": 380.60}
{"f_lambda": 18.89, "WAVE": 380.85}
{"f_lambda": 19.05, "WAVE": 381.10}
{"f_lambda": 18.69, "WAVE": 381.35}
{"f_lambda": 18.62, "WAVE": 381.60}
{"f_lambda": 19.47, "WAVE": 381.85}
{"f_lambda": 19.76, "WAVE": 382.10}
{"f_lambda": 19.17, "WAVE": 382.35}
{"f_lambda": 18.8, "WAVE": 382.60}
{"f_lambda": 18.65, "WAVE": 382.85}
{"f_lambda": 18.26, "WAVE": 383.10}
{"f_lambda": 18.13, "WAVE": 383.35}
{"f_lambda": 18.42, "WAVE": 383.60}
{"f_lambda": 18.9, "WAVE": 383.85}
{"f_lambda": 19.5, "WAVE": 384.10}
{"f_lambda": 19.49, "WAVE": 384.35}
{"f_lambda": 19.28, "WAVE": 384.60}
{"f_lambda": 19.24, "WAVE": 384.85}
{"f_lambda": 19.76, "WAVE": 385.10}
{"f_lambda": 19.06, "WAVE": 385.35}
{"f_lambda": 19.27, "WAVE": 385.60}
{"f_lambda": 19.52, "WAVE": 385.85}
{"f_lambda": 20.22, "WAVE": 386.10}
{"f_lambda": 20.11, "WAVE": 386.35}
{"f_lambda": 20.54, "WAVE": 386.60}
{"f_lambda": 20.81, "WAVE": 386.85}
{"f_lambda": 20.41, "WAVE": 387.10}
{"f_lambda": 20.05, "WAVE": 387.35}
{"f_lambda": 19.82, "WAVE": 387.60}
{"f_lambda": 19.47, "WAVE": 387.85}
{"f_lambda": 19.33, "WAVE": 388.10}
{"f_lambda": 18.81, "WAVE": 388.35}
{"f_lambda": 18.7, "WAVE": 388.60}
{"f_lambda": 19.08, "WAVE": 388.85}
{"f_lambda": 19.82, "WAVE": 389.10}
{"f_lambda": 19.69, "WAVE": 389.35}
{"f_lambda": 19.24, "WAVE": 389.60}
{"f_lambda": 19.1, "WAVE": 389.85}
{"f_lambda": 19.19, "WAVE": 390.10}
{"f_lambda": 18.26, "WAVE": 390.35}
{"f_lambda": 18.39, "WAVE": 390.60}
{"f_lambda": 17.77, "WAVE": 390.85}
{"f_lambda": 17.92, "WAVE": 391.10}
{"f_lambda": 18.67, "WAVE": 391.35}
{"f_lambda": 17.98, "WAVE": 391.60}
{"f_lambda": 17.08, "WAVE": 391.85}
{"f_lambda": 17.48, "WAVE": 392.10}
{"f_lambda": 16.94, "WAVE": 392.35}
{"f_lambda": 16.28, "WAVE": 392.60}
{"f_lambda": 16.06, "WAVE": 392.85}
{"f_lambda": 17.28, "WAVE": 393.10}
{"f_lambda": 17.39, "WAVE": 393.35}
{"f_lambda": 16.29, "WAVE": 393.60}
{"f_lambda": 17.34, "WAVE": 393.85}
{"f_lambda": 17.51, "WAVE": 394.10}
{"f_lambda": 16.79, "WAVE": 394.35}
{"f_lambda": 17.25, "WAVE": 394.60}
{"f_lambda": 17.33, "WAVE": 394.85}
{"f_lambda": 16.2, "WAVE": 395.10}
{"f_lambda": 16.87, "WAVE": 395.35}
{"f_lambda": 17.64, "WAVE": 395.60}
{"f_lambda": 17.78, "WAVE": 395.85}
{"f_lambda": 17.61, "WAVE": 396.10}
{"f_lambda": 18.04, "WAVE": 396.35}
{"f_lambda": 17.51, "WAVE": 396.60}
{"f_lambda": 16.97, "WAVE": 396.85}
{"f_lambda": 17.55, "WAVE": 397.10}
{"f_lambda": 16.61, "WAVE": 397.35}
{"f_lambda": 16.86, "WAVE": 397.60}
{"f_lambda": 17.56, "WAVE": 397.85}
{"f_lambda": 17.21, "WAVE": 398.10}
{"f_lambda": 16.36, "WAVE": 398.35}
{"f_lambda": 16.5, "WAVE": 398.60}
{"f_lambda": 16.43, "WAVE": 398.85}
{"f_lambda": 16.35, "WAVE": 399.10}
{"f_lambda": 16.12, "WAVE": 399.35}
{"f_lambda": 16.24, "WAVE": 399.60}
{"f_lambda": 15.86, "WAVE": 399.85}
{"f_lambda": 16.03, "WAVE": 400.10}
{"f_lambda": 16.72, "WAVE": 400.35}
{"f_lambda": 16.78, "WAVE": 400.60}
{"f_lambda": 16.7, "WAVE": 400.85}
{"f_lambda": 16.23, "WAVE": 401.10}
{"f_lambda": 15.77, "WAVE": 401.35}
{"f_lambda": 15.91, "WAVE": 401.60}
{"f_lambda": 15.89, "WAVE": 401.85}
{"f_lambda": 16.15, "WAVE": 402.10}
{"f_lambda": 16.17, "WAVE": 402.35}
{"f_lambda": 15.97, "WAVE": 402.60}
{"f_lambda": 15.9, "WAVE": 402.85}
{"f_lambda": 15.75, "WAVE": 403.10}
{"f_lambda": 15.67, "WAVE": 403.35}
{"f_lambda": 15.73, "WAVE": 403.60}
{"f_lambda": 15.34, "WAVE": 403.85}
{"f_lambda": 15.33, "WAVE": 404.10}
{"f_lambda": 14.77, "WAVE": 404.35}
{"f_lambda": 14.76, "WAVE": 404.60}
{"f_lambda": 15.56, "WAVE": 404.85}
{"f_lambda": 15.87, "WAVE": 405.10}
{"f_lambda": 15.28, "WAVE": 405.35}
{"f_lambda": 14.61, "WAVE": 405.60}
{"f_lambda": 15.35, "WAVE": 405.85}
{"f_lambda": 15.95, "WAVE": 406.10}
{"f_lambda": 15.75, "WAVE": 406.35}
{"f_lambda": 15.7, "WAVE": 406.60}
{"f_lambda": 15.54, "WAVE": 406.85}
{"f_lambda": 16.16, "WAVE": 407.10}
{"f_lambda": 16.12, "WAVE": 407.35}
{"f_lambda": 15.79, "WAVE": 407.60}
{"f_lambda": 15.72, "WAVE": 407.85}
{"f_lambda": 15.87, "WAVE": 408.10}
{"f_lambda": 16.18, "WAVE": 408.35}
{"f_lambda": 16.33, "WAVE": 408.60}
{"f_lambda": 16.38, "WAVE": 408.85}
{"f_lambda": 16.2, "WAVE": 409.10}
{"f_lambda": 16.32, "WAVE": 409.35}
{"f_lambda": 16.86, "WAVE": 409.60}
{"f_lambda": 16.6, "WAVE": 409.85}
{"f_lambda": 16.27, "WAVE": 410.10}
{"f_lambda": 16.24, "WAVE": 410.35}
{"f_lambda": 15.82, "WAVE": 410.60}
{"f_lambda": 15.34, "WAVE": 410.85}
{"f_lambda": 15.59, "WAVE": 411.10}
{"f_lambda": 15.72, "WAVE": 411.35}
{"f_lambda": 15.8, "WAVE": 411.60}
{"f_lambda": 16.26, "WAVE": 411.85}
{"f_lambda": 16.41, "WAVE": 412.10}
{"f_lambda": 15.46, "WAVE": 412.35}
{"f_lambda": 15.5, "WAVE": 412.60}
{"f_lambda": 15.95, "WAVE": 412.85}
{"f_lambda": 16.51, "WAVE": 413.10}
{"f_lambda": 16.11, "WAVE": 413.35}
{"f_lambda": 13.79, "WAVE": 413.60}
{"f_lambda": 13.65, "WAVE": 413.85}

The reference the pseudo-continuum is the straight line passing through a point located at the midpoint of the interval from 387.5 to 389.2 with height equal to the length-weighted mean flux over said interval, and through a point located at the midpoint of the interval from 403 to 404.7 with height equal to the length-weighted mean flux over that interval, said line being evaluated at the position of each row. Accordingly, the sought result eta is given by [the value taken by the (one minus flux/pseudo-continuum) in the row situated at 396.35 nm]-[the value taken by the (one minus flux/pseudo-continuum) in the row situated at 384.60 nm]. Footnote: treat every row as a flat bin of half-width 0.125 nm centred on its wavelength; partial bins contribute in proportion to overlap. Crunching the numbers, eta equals -0.09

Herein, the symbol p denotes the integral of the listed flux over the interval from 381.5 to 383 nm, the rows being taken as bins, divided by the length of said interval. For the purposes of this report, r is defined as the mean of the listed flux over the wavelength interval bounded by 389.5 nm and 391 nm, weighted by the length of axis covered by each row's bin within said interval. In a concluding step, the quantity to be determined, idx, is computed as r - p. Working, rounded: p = 19.1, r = 18.6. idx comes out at -0.4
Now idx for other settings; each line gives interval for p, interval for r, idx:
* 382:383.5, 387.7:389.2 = 0.4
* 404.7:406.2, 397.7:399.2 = 1.3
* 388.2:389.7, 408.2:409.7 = -2.9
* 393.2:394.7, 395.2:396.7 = 0.5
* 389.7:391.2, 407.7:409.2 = -2.4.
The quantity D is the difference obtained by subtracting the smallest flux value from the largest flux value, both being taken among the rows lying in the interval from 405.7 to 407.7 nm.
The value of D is 0.8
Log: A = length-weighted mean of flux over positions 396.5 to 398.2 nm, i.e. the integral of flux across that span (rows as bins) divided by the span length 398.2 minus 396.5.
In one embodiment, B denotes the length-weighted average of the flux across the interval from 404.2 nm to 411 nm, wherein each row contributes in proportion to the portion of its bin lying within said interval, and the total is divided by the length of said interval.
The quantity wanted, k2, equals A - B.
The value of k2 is 1.4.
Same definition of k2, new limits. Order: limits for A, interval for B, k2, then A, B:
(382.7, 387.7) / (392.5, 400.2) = 2.6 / 19.5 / 16.9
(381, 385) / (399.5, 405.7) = 3.2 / 19.0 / 15.8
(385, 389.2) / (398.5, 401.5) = 3.4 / 19.7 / 16.3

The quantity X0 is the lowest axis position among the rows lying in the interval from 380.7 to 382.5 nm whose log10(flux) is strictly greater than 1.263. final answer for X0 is 380.85 nm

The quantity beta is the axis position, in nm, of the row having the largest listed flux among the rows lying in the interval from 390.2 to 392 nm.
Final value 391.35 nm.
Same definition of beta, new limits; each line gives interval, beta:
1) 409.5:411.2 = 409.60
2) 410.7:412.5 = 412.10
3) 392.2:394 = 393.35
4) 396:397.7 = 396.35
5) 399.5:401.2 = 400.60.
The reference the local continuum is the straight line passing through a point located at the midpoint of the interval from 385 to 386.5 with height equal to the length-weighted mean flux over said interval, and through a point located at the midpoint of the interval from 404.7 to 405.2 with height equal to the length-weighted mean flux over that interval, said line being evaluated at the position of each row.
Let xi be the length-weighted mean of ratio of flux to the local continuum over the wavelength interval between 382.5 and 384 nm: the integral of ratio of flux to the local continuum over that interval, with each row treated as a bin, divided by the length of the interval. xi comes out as 0.918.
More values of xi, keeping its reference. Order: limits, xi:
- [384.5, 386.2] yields 0.986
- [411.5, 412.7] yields 1.122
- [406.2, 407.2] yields 1.032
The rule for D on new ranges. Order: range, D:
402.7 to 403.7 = 0.2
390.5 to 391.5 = 0.9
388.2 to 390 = 1.1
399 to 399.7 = 0.2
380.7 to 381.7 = 0.4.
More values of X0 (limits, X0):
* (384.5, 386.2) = 384.60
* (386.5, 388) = 386.60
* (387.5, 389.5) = 387.60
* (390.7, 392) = 391.35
